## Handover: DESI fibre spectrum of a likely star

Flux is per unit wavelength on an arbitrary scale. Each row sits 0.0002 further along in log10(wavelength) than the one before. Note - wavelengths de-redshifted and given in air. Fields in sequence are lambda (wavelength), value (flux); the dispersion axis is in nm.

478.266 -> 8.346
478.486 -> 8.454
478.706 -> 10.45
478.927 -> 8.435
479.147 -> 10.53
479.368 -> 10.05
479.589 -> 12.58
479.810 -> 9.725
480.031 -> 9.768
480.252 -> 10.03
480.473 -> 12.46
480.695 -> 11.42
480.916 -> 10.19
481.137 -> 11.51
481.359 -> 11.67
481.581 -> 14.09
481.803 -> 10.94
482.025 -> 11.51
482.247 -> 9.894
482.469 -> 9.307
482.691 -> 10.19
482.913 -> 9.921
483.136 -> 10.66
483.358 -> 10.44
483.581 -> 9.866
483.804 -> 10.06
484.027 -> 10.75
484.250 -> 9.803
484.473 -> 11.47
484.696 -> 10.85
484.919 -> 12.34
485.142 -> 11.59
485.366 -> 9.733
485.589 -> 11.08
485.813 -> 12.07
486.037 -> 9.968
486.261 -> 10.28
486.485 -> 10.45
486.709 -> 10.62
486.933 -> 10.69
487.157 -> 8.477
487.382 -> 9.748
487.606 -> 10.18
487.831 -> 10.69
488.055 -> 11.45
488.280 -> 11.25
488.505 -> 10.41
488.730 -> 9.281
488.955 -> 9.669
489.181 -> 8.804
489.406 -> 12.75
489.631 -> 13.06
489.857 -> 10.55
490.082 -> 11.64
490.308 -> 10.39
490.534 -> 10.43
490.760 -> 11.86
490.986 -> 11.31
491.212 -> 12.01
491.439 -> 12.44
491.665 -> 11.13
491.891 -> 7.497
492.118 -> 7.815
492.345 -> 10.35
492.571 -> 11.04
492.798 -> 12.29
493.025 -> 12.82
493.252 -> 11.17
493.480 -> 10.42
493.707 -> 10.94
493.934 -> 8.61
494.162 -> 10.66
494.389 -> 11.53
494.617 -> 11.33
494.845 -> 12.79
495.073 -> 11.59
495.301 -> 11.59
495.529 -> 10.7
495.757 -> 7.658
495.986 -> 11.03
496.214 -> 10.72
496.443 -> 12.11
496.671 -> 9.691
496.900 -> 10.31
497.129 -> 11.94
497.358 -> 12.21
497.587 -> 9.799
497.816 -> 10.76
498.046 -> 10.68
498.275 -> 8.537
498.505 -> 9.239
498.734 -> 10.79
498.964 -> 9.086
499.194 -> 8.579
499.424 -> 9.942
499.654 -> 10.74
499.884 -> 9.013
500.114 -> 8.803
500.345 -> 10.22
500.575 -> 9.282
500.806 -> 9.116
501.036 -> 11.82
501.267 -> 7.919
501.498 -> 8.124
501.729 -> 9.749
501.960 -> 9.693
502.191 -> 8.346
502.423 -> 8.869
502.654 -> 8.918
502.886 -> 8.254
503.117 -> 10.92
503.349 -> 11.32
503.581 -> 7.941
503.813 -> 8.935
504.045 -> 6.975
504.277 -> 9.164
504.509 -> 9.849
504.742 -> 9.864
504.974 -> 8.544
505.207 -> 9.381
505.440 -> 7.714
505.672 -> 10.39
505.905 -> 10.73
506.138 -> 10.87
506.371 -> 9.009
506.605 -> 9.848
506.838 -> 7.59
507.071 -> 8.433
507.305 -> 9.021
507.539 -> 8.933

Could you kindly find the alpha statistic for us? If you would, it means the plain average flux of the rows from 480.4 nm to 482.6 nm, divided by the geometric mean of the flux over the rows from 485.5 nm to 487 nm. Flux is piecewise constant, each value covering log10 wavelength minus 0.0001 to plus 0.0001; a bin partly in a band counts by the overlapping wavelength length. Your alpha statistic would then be 1.05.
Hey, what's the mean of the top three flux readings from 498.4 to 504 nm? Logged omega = 11.4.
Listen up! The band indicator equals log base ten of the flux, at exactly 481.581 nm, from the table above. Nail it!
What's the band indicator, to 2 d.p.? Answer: 1.15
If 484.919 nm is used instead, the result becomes 1.09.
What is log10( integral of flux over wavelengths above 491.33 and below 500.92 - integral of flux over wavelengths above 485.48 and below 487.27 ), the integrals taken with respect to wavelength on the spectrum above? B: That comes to 1.91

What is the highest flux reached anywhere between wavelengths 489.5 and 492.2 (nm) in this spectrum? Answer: 13.06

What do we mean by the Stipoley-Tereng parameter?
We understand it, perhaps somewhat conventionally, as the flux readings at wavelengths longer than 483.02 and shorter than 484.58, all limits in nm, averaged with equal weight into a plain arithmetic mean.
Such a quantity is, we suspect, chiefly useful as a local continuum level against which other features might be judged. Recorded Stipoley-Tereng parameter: 10.4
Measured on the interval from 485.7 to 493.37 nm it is 10.7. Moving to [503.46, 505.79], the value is 8.9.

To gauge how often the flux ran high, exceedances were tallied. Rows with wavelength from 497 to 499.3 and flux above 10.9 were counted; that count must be 2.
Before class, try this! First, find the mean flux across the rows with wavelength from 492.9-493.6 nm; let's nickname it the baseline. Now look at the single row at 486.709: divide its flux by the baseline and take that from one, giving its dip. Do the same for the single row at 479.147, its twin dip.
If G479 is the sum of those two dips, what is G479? 0.16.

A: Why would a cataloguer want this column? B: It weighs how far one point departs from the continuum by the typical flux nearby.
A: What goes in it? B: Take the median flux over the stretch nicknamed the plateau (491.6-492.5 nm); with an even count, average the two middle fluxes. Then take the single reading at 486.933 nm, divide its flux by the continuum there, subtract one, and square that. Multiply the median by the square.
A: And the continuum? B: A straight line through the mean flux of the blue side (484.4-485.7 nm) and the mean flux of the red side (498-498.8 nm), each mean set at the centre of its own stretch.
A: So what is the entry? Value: 0.01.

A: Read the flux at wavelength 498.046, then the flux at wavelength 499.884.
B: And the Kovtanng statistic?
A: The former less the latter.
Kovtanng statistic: 1.7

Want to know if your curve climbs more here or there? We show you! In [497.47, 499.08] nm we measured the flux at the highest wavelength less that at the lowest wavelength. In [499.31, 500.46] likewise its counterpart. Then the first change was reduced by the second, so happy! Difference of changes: -1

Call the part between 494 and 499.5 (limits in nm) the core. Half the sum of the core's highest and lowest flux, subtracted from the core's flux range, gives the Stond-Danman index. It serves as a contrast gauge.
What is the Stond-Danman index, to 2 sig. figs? -5.1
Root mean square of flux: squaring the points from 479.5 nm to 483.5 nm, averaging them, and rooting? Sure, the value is 11.0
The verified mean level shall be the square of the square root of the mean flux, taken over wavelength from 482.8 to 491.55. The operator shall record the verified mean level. 10.74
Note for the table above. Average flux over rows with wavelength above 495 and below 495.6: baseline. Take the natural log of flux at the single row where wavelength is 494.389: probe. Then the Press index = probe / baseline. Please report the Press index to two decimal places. 0.22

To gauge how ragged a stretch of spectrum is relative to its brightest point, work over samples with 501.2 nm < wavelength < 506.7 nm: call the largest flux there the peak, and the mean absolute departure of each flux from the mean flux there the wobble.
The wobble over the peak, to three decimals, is 0.082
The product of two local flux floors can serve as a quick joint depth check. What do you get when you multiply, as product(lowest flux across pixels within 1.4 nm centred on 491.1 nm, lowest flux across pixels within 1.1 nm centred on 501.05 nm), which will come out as 82.6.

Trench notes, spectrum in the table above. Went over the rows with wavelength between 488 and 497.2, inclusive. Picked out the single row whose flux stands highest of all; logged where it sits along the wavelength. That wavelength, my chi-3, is 489.631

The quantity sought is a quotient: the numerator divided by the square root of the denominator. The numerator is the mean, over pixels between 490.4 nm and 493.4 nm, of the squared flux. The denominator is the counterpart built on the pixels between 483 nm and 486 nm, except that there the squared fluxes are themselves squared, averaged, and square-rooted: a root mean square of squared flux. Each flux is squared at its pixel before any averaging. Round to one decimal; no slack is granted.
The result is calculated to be 11.2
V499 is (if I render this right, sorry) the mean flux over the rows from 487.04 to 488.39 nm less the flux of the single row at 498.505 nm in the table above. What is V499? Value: 1.1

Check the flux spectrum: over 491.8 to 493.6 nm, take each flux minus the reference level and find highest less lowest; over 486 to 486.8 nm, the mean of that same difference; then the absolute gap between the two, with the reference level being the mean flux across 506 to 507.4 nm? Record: 4.1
